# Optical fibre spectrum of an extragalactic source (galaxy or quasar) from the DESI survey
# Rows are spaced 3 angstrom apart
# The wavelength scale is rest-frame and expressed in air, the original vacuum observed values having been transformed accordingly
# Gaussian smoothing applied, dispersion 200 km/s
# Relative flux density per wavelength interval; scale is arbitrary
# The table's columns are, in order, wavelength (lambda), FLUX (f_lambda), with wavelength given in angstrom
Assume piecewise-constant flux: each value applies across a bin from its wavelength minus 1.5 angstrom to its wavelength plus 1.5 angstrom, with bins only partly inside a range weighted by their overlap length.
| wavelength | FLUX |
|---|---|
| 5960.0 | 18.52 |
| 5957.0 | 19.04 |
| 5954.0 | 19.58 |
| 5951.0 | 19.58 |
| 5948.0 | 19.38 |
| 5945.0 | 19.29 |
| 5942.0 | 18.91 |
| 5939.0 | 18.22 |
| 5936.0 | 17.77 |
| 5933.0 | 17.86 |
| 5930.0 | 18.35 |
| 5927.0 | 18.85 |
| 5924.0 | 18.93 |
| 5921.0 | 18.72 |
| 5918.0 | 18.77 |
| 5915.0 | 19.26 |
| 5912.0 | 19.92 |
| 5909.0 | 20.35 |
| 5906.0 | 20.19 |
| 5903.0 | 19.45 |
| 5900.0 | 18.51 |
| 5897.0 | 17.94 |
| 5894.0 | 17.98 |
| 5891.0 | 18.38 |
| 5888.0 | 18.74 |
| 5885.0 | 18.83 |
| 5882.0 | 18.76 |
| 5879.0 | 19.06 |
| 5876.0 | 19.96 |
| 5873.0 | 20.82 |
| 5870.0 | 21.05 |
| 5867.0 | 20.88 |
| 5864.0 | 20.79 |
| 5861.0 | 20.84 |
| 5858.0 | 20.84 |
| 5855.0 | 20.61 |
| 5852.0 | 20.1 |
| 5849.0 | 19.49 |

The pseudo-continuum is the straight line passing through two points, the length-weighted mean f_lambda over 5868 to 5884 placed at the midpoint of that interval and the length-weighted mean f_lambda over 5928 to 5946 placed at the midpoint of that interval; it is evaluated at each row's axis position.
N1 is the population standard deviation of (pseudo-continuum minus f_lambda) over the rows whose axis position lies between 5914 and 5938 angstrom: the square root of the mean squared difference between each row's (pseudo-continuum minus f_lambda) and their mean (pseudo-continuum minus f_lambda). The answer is 0.35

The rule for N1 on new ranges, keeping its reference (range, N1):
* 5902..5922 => 0.51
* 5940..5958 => 0.32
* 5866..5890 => 0.81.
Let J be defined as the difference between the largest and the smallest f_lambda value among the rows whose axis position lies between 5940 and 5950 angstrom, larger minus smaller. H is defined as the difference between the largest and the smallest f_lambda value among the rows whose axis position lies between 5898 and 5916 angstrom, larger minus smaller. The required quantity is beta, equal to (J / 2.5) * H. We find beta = 0.3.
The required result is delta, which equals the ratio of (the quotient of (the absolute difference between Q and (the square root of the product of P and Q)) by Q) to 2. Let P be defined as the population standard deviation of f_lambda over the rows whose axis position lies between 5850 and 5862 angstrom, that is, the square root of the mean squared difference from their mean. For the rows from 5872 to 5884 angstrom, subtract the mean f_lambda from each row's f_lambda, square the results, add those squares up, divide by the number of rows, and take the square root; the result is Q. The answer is 0.19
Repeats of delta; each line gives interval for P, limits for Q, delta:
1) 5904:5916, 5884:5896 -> 0.06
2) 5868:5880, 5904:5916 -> 0.19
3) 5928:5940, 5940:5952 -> 0.00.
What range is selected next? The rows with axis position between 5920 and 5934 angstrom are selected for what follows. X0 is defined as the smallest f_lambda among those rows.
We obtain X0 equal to 17.86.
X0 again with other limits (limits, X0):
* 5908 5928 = 18.72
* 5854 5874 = 20.61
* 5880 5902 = 17.94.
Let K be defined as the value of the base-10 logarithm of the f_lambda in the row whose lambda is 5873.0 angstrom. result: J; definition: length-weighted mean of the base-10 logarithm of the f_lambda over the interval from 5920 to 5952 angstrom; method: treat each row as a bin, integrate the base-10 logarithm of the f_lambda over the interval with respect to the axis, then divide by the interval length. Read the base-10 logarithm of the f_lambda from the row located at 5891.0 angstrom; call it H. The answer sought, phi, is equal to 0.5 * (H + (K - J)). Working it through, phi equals 0.656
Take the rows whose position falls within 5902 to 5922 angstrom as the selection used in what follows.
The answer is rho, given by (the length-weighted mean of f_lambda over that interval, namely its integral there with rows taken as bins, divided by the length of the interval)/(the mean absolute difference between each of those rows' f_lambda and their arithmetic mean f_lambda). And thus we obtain 36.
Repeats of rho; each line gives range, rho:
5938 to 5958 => 53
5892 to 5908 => 23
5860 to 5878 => 81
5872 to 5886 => 27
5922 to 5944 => 44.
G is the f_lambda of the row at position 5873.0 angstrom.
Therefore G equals 20.82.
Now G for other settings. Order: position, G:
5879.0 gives 19.06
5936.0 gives 17.77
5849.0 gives 19.49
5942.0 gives 18.91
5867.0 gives 20.88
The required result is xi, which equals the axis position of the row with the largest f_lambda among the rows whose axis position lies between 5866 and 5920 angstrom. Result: 5870.0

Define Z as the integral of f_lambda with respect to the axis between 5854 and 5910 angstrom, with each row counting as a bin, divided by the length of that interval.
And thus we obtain 19.7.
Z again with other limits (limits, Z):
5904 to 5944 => 18.9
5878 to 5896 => 18.6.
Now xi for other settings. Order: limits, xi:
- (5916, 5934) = 5924.0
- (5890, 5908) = 5906.0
